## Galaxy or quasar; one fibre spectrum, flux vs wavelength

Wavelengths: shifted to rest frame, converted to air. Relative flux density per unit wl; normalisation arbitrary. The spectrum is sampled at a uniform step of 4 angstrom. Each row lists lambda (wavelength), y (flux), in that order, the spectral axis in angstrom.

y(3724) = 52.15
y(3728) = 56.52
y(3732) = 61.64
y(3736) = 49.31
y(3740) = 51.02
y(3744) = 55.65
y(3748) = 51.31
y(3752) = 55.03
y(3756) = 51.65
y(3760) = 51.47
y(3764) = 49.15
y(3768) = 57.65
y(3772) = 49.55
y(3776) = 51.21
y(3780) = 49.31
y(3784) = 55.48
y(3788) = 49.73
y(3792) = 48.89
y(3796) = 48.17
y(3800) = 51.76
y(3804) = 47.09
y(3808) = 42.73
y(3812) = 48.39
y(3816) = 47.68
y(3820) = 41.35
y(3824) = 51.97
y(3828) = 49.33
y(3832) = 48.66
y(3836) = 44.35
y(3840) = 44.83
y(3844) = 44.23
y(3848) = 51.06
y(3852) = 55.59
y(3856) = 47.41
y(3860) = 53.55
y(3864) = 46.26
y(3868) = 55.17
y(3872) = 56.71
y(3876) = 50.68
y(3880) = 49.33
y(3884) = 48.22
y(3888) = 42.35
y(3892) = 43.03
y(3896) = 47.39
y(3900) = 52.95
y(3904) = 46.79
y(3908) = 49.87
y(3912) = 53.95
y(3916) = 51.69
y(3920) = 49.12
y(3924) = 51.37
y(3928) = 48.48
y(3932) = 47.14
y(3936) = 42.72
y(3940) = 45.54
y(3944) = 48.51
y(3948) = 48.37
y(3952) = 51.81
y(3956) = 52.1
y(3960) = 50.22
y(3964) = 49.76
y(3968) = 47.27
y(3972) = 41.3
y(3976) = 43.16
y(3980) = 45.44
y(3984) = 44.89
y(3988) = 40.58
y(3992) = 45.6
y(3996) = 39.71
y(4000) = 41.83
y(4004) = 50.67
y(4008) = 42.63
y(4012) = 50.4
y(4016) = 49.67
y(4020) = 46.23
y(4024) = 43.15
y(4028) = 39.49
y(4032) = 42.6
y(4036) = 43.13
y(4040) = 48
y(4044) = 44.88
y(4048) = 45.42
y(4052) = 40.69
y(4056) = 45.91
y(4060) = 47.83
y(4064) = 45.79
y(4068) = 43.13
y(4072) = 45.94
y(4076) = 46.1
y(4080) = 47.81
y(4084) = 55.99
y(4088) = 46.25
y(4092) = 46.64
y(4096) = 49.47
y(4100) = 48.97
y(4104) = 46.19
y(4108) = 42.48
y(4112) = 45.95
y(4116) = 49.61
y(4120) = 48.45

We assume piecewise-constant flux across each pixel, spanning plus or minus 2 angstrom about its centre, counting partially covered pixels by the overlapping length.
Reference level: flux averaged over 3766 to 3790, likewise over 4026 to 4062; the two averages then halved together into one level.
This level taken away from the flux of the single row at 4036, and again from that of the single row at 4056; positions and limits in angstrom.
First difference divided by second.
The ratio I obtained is 2.2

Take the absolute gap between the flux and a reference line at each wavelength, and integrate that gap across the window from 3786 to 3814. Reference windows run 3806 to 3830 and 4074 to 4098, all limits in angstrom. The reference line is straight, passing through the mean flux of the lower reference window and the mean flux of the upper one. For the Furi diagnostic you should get 70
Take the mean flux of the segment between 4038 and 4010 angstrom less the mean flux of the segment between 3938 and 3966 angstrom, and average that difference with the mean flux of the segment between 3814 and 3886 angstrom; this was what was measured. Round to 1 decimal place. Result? 22.4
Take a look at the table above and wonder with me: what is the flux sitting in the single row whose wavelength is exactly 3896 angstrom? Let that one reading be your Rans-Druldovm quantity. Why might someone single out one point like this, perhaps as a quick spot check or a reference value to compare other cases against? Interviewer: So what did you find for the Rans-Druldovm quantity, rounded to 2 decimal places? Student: 47.39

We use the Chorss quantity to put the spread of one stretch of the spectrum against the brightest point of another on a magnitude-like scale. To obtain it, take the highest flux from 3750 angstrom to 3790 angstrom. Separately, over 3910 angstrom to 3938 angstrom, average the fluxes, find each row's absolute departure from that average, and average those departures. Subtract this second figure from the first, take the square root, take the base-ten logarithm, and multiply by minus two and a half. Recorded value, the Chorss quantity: -2.18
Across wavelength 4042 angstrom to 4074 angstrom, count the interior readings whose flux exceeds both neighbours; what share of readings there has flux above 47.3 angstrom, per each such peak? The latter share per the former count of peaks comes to 0.06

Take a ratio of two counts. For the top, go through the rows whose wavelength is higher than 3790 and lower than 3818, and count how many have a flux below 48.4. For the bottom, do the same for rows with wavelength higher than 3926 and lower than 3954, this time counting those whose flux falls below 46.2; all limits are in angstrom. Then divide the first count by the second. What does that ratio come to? 2.5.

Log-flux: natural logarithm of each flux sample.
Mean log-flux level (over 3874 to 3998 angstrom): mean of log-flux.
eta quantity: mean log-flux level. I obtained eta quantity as 3.86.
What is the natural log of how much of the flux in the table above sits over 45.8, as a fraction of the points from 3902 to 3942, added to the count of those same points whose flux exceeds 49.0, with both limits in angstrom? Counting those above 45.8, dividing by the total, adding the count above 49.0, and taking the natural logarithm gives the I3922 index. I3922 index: 1.8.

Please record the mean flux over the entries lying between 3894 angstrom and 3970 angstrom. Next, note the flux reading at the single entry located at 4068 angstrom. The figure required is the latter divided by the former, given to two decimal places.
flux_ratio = 0.88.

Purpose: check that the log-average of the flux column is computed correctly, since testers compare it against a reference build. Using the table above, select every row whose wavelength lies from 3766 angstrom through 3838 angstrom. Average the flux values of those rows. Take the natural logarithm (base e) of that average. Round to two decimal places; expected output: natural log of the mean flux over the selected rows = 3.89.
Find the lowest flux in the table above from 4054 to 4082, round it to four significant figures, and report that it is 43.13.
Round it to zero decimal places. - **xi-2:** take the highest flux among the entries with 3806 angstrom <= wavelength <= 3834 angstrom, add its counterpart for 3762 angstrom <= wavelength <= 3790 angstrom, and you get 110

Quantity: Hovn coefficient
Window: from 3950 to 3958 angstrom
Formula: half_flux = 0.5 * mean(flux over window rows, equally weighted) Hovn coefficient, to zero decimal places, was 26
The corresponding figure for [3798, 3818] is 24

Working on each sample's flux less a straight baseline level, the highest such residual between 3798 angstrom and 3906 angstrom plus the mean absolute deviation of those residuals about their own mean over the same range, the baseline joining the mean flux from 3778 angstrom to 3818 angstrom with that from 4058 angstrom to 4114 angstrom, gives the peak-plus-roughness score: 11.6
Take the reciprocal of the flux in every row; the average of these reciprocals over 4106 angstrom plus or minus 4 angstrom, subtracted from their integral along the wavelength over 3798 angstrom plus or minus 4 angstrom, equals 0.138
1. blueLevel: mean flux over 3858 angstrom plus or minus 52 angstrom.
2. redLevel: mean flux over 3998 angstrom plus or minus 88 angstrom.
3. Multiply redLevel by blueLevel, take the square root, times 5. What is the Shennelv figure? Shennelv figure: 237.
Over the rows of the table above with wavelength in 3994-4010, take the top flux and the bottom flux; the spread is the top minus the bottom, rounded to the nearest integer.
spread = 11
